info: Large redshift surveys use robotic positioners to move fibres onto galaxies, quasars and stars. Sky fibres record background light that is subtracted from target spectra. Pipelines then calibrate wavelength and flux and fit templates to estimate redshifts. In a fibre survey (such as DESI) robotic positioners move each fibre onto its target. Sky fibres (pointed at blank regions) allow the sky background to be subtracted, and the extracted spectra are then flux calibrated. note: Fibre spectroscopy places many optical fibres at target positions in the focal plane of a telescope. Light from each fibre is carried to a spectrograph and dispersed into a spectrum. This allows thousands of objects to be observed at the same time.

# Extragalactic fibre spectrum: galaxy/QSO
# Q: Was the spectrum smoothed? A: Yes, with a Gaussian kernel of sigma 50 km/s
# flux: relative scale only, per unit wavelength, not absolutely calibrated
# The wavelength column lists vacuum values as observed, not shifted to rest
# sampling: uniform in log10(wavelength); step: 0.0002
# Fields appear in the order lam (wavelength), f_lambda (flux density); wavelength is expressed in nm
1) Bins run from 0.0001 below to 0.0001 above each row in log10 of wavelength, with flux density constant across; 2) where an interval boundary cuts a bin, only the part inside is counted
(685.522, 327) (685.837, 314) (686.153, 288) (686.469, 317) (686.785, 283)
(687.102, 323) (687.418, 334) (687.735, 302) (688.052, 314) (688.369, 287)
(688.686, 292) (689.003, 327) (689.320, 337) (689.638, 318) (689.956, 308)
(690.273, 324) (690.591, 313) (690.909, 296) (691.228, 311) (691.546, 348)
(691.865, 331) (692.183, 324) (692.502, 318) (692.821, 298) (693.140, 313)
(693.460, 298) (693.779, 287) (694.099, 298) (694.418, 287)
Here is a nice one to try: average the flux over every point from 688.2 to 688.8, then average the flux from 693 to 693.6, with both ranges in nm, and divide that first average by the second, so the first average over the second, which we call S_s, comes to 0.95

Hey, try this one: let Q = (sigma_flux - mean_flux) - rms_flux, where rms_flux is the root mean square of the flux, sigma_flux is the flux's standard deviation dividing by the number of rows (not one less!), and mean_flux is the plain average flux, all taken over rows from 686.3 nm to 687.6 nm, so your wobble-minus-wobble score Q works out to -610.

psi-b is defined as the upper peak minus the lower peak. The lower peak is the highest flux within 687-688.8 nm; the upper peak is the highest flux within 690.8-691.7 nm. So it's 14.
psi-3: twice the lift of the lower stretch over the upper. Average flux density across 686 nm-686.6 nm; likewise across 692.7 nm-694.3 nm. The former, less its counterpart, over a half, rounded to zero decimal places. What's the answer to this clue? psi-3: 7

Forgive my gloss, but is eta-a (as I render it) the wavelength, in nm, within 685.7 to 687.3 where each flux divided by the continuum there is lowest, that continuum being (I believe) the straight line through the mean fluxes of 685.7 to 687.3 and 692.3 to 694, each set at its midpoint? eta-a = 686.785 nm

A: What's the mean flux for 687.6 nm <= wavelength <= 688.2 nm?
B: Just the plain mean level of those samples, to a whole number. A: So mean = 308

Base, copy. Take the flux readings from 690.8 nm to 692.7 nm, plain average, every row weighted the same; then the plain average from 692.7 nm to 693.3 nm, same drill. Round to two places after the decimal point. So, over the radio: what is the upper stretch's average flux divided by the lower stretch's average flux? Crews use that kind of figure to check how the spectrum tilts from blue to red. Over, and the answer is 0.95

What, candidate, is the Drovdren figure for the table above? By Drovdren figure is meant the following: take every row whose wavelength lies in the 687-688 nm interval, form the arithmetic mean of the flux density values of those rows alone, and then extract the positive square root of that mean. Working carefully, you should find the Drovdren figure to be 17.9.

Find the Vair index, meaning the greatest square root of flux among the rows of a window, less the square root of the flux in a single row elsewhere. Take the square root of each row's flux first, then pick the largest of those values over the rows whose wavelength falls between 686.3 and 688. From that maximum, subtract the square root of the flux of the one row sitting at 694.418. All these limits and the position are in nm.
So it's 1.3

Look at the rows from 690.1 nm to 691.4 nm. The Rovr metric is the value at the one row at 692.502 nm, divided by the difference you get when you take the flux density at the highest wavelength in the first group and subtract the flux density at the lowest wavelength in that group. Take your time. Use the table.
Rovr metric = -24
